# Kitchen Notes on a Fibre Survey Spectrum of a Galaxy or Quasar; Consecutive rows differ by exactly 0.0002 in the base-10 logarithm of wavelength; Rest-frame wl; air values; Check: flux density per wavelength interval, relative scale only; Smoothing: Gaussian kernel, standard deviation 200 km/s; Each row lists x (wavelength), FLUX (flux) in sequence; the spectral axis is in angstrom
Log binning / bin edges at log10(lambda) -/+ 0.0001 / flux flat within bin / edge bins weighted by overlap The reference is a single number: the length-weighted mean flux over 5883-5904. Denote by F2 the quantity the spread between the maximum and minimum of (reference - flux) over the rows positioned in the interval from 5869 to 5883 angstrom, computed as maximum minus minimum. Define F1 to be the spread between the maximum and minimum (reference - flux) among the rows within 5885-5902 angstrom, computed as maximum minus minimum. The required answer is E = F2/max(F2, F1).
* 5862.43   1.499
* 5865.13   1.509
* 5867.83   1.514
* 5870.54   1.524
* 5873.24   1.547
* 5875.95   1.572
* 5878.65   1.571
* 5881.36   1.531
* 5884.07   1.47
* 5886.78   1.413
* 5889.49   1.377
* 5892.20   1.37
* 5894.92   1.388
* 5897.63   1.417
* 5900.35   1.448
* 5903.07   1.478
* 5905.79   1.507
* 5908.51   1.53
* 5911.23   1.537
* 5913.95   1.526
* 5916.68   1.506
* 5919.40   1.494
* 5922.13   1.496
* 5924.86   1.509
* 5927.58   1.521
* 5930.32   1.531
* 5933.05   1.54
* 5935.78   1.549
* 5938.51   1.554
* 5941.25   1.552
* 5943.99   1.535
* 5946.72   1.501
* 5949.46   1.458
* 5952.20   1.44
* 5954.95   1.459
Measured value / 0.6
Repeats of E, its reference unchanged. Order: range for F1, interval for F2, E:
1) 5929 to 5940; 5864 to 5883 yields 1.0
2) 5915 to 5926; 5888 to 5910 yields 1.0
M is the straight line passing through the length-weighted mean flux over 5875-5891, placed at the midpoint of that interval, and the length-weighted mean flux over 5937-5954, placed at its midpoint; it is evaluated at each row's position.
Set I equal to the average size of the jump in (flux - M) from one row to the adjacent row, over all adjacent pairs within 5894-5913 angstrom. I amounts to 0.024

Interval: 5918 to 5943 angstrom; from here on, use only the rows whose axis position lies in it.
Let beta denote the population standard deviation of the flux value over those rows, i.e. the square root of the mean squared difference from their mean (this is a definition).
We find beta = 0.022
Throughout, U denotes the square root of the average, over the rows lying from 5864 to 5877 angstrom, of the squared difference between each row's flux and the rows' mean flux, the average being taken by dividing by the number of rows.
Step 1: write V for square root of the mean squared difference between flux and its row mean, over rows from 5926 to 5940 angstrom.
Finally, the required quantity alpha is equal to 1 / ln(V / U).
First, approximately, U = 0.023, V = 0.012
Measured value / -1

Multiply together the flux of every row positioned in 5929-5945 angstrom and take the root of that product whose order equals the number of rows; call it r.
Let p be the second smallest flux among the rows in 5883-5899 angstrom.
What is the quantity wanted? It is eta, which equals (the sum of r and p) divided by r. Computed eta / 1.89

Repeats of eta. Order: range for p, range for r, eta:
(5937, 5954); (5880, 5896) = 2.02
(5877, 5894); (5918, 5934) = 1.91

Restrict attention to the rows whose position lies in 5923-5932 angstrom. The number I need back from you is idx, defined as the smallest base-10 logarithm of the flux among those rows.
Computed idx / 0.179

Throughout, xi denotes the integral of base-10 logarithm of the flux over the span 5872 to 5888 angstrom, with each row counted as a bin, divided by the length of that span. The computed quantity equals 0.181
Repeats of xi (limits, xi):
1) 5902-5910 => 0.178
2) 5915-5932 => 0.179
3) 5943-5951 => 0.175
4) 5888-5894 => 0.138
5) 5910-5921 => 0.180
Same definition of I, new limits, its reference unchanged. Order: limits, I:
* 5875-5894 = 0.034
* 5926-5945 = 0.008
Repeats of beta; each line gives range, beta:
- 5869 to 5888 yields 0.054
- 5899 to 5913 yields 0.033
